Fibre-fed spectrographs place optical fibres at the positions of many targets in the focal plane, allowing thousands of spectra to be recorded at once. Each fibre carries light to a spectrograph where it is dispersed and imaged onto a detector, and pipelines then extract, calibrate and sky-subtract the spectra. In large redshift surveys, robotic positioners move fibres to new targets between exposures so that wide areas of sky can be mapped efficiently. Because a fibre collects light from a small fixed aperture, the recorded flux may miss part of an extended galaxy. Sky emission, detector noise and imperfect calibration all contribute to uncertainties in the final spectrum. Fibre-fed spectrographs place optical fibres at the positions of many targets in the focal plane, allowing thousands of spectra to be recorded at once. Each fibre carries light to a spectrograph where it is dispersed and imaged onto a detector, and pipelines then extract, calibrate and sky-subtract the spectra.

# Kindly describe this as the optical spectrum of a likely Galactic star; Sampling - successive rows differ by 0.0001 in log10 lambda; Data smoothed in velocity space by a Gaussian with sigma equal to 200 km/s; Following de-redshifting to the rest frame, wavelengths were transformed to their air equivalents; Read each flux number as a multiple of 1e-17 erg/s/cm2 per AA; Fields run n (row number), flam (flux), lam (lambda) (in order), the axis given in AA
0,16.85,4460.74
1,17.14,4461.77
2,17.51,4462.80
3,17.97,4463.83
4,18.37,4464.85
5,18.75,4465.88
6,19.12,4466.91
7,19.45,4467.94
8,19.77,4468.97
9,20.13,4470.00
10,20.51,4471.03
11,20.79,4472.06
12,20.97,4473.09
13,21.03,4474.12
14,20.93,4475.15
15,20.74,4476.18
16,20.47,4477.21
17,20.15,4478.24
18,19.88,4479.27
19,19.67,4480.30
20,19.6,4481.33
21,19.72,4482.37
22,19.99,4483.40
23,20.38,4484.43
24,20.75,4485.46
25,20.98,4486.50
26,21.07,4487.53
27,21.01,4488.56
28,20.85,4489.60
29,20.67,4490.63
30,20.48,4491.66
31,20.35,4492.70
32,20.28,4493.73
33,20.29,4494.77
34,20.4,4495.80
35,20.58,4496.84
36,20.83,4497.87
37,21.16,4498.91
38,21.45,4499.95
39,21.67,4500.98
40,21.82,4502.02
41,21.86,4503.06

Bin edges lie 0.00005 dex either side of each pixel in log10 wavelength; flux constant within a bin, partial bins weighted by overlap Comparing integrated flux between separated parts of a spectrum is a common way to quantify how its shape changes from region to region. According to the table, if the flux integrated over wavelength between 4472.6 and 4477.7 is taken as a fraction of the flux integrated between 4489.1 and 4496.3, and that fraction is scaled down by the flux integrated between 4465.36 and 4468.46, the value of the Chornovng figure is 0.012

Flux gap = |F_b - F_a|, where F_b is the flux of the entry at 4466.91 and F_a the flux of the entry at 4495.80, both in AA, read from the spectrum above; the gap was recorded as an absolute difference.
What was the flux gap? 1.3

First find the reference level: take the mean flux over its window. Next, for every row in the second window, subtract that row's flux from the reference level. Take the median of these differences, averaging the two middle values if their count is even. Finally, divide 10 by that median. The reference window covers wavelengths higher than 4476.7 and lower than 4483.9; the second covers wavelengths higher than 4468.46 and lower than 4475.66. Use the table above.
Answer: -12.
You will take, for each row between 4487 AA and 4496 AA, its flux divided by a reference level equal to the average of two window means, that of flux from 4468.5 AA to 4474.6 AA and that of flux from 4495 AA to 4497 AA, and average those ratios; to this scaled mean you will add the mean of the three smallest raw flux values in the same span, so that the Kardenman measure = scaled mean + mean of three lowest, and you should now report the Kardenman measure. 21.3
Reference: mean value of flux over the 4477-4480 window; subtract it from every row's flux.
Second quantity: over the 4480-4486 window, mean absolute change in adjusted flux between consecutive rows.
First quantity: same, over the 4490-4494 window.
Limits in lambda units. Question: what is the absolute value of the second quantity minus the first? 0.114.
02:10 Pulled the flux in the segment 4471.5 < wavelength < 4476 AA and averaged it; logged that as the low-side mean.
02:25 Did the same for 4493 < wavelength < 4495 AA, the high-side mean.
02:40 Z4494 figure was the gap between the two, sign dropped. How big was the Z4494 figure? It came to 0.6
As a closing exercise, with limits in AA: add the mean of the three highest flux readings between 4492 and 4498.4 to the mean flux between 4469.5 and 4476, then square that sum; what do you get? 1708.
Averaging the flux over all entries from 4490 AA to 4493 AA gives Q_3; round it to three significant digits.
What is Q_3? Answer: 20.5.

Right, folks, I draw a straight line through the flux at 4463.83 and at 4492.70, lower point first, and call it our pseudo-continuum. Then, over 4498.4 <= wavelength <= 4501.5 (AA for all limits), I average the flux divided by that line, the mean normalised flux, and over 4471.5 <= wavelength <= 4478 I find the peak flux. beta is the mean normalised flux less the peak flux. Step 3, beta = -20.0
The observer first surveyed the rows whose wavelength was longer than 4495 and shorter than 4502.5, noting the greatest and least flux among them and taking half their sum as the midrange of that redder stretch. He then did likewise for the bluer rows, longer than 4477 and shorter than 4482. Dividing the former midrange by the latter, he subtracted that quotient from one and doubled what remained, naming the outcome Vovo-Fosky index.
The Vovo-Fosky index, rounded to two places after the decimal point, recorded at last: -0.11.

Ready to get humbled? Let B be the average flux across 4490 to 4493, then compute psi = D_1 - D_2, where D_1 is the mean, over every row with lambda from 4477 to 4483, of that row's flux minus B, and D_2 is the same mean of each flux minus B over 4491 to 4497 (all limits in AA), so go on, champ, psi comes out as -0.5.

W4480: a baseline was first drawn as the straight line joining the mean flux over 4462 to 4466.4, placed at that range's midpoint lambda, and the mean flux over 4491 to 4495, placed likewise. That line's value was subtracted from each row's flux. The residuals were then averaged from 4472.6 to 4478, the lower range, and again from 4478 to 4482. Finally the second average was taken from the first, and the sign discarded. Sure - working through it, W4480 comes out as 1.36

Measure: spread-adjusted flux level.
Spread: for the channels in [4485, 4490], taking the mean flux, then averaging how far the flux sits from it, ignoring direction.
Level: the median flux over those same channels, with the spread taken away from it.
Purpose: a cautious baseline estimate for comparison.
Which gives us 20.9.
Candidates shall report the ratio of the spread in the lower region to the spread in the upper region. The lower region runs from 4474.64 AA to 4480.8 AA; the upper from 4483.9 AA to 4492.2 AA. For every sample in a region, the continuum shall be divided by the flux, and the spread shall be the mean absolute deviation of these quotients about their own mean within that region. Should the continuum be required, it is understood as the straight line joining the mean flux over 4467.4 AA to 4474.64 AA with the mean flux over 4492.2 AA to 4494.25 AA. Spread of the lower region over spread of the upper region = 2.1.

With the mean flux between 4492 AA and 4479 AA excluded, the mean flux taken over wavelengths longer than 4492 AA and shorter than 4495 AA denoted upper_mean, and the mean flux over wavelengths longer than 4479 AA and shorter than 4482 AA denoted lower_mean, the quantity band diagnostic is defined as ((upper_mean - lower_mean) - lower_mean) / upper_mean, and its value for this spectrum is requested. -0.94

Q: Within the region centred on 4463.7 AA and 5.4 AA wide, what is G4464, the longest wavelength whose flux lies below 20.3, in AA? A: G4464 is 4465.88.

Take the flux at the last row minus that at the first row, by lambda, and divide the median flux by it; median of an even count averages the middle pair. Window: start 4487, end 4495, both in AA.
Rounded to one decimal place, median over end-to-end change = -26.4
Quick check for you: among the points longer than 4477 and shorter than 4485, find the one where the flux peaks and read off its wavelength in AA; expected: 4477.21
